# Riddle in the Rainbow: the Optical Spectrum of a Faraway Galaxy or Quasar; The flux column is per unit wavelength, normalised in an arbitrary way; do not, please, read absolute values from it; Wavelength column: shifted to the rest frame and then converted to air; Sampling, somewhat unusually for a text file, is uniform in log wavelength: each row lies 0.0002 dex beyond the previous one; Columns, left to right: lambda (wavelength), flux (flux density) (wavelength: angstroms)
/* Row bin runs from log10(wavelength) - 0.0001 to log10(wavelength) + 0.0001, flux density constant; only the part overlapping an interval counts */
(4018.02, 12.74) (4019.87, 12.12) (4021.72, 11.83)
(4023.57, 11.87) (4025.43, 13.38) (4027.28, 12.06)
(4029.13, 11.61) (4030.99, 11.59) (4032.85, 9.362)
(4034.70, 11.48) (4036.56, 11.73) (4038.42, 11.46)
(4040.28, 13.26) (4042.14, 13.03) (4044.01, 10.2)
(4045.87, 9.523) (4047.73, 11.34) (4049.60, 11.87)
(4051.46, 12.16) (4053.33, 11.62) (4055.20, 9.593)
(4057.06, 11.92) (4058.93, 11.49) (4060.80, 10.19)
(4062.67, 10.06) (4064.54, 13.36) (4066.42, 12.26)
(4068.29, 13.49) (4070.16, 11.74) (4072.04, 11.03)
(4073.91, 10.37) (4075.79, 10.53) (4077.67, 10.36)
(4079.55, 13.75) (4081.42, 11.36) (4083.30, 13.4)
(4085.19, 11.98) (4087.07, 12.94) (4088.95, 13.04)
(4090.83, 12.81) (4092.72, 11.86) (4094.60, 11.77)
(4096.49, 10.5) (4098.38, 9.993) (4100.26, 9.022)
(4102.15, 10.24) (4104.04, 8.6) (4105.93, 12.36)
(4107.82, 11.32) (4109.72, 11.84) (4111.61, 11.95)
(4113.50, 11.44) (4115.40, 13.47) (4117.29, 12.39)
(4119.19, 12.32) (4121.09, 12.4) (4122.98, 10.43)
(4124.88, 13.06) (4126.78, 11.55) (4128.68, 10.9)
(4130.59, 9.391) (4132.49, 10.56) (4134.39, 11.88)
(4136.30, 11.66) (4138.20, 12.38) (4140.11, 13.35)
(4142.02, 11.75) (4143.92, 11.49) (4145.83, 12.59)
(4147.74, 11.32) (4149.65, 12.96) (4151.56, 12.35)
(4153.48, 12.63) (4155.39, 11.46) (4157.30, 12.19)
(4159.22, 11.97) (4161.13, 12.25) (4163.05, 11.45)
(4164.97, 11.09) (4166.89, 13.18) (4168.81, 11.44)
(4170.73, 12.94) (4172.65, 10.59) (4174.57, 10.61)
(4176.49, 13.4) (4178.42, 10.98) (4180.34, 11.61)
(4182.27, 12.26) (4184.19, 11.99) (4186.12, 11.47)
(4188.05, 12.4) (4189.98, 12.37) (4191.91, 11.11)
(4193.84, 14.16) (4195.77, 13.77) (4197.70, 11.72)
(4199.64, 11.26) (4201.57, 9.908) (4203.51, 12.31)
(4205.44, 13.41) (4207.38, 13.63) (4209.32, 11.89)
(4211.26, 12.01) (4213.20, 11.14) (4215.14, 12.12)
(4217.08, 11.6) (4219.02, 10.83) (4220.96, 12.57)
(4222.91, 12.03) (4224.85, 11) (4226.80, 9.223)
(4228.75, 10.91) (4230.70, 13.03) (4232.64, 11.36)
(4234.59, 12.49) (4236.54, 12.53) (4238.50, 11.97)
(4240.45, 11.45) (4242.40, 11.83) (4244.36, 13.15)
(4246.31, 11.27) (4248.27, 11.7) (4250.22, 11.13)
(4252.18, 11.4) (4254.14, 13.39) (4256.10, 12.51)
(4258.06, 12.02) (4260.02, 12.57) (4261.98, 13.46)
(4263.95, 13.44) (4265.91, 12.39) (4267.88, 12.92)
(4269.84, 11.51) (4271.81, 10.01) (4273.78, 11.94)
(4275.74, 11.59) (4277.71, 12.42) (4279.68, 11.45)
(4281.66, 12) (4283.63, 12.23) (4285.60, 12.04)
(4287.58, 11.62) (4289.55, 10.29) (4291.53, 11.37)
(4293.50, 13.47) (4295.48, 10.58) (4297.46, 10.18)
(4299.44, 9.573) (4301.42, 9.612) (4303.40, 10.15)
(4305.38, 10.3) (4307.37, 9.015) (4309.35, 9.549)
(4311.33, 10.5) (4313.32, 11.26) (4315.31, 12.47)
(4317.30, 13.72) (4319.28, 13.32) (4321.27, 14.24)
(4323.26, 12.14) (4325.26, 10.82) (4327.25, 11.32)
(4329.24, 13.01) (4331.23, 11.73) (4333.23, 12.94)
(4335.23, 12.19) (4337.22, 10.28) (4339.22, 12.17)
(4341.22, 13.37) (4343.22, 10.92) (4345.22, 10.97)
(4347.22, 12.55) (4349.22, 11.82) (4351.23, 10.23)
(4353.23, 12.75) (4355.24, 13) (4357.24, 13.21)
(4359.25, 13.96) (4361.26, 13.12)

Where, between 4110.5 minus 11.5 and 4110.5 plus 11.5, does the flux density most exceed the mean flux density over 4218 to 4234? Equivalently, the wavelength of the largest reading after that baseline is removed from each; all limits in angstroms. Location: 4115.40 angstroms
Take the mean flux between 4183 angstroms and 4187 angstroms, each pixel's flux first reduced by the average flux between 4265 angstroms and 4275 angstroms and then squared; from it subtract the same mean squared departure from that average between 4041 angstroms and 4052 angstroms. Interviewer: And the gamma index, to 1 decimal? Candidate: -1.5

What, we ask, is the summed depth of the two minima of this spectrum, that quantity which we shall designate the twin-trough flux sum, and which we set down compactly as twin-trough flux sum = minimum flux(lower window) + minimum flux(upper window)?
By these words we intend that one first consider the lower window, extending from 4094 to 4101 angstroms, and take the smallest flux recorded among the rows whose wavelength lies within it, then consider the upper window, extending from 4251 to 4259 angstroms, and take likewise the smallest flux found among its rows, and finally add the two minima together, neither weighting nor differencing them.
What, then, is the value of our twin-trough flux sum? 20.4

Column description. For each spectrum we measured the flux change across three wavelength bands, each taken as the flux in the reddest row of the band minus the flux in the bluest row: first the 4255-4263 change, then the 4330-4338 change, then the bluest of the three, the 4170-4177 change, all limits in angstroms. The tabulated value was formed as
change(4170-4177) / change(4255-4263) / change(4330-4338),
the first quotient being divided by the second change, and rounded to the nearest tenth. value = -0.3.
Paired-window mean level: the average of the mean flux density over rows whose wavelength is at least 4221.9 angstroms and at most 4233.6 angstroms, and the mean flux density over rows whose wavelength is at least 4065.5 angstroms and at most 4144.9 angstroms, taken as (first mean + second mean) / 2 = 11.5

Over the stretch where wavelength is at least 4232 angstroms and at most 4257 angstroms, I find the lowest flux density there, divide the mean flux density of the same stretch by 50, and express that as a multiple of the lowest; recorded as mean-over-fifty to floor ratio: 0.022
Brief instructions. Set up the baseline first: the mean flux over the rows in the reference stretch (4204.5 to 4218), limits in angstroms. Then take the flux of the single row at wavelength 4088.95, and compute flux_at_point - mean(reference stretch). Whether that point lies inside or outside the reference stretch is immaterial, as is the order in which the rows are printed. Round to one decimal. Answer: 0.8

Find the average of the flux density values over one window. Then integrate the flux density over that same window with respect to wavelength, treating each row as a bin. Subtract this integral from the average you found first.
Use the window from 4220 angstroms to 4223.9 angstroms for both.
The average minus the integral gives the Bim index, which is -36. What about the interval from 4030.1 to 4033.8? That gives -28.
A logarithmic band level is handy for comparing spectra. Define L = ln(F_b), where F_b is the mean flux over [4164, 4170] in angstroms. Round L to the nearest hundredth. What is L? 2.48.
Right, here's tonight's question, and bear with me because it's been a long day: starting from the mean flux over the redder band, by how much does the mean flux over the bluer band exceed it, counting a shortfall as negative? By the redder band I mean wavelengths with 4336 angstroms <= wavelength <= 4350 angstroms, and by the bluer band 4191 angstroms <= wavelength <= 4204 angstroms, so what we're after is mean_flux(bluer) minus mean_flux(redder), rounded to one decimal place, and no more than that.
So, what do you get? 0.3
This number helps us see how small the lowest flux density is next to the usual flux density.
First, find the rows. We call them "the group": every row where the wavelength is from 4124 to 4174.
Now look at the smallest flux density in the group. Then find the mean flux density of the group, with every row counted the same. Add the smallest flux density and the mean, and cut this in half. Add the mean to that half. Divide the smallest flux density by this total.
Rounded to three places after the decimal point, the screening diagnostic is 0.418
